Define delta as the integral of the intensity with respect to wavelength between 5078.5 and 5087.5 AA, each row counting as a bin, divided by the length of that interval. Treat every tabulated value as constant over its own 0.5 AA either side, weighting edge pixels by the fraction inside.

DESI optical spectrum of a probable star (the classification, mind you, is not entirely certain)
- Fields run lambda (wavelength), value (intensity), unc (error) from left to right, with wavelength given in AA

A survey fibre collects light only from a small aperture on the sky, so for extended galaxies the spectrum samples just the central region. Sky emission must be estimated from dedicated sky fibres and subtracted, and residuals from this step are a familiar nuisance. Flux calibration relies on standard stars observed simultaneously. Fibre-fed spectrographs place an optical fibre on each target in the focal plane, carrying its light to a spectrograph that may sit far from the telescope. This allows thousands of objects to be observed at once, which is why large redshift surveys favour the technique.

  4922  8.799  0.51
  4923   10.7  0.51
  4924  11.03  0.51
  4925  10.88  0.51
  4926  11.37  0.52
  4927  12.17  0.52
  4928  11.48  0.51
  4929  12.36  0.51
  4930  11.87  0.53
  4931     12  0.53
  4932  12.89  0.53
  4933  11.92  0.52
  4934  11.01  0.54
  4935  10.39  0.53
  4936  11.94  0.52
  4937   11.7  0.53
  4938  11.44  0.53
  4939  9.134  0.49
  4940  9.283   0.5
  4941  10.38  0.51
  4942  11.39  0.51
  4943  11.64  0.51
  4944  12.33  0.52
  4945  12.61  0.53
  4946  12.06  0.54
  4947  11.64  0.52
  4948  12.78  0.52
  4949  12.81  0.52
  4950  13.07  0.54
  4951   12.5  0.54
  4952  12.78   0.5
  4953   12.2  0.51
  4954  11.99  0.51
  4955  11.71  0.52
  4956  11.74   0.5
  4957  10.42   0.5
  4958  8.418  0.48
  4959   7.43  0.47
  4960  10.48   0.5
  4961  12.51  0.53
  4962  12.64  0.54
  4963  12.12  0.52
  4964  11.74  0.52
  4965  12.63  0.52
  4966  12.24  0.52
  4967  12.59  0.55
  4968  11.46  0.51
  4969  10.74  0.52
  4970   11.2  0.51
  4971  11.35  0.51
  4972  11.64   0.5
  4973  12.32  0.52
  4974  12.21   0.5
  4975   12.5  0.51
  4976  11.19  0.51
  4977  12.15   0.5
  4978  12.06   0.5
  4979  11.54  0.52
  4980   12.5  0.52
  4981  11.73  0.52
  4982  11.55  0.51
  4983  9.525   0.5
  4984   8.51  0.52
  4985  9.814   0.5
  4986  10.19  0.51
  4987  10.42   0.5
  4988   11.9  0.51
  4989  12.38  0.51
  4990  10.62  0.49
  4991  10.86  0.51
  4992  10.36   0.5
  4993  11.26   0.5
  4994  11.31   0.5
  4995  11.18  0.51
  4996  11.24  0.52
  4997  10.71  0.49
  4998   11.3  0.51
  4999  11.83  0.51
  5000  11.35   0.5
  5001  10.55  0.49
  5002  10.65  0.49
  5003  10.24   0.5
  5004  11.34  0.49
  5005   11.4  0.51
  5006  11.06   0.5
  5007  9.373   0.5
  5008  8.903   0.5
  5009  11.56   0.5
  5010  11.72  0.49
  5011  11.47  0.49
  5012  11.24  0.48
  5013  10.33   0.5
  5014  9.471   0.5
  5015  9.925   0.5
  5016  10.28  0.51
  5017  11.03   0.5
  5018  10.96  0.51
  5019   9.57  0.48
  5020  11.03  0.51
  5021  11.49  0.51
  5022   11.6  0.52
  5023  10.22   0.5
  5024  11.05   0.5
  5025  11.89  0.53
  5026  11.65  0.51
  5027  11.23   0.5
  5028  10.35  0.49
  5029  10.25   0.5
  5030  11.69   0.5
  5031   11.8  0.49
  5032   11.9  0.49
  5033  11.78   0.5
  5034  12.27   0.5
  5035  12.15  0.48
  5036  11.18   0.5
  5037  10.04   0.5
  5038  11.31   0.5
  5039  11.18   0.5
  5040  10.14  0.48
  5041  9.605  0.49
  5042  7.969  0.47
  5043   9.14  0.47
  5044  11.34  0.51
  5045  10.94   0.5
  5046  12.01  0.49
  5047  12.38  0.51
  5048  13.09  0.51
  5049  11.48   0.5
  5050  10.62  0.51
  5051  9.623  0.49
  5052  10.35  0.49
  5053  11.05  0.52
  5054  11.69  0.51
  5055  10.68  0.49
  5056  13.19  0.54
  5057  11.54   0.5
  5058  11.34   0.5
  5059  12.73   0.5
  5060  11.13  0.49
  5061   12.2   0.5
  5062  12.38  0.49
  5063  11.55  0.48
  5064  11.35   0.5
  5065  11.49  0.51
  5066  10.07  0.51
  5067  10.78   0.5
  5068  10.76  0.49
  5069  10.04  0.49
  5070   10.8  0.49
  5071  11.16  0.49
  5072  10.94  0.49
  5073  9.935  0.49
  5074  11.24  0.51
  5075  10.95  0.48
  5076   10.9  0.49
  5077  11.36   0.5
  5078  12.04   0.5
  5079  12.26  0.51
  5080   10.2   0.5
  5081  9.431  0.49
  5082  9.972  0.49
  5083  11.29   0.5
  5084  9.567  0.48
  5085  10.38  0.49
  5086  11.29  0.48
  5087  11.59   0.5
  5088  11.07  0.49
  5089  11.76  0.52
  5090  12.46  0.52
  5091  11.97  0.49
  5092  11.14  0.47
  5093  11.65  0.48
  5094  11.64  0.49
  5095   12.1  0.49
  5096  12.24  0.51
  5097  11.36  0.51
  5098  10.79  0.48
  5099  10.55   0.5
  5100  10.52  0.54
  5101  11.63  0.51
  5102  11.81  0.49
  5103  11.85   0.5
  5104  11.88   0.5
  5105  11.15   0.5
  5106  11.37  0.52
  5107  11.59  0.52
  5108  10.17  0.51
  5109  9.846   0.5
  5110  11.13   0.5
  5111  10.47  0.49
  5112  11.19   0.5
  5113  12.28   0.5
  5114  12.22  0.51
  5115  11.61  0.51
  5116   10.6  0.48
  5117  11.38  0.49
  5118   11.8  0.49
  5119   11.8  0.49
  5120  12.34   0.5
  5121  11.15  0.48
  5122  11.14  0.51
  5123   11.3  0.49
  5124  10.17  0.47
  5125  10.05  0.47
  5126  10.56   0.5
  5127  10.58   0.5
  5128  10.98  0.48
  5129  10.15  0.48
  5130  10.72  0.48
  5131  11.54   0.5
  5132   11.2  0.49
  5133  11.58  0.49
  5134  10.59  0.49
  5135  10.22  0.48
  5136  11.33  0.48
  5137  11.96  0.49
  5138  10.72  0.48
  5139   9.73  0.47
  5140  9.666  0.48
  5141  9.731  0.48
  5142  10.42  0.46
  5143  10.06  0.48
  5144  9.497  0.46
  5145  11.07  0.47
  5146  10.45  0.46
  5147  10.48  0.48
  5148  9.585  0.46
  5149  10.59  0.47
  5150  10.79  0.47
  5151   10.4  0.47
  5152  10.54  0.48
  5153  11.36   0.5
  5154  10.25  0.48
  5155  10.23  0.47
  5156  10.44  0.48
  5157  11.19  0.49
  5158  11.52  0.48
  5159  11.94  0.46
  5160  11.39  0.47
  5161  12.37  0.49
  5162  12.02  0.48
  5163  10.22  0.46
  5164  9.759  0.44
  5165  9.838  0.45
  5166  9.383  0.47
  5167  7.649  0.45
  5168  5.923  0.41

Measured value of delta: 10.7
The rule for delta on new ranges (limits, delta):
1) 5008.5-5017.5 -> 10.8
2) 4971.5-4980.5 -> 12.0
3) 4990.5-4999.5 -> 11.1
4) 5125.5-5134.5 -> 10.9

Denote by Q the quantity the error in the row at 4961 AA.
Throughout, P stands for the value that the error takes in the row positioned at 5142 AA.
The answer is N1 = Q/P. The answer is 1.15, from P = 0.460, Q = 0.53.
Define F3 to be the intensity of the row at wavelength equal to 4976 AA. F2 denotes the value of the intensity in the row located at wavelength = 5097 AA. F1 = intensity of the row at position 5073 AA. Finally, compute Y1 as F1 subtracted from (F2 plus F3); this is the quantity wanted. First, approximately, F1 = 9.935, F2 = 11.36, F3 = 11.19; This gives 12.6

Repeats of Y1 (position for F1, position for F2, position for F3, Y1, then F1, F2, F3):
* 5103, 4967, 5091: 12.7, 11.85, 12.59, 11.97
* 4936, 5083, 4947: 11.0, 11.94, 11.29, 11.64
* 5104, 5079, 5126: 10.9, 11.88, 12.26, 10.56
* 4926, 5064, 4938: 11.4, 11.37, 11.35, 11.44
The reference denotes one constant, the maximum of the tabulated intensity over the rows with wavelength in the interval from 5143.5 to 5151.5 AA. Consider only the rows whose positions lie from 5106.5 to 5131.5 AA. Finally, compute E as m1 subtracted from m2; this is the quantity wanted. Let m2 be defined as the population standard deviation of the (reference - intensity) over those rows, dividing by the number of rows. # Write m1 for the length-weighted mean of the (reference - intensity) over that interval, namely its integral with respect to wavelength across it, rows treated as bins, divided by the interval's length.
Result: 0.7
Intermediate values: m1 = 0.0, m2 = 0.71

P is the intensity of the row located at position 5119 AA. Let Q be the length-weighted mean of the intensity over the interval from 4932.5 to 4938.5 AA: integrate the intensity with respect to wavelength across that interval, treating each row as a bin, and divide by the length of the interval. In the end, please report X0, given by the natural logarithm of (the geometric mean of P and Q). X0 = 2.45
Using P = 11.8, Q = 11.4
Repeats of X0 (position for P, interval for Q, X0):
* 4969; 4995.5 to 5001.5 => 2.39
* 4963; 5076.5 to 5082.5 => 2.44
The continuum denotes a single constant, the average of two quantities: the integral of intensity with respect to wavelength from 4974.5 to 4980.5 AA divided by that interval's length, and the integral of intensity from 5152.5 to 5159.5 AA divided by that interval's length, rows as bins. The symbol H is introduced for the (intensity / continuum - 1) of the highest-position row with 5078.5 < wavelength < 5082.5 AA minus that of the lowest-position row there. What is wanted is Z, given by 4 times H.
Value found -0.8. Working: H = -0.20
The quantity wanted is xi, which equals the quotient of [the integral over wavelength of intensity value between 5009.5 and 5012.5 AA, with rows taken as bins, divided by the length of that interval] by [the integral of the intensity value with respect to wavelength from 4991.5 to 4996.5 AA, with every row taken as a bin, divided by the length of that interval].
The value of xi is 1.04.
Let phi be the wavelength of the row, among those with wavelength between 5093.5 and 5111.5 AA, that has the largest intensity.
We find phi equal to 5096 AA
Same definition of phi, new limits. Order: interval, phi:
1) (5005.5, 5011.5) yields 5010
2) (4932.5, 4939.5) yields 4936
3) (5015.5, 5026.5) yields 5025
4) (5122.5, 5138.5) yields 5137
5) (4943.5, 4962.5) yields 4950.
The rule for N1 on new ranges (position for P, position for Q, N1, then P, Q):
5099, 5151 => 0.94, 0.500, 0.47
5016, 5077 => 0.98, 0.510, 0.50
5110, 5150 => 0.94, 0.500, 0.47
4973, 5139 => 0.90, 0.520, 0.47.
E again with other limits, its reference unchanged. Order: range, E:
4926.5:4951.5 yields 1.6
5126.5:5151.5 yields 0.1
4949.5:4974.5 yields 1.8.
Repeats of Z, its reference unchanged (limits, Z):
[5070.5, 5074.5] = 0.0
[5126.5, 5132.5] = 0.2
